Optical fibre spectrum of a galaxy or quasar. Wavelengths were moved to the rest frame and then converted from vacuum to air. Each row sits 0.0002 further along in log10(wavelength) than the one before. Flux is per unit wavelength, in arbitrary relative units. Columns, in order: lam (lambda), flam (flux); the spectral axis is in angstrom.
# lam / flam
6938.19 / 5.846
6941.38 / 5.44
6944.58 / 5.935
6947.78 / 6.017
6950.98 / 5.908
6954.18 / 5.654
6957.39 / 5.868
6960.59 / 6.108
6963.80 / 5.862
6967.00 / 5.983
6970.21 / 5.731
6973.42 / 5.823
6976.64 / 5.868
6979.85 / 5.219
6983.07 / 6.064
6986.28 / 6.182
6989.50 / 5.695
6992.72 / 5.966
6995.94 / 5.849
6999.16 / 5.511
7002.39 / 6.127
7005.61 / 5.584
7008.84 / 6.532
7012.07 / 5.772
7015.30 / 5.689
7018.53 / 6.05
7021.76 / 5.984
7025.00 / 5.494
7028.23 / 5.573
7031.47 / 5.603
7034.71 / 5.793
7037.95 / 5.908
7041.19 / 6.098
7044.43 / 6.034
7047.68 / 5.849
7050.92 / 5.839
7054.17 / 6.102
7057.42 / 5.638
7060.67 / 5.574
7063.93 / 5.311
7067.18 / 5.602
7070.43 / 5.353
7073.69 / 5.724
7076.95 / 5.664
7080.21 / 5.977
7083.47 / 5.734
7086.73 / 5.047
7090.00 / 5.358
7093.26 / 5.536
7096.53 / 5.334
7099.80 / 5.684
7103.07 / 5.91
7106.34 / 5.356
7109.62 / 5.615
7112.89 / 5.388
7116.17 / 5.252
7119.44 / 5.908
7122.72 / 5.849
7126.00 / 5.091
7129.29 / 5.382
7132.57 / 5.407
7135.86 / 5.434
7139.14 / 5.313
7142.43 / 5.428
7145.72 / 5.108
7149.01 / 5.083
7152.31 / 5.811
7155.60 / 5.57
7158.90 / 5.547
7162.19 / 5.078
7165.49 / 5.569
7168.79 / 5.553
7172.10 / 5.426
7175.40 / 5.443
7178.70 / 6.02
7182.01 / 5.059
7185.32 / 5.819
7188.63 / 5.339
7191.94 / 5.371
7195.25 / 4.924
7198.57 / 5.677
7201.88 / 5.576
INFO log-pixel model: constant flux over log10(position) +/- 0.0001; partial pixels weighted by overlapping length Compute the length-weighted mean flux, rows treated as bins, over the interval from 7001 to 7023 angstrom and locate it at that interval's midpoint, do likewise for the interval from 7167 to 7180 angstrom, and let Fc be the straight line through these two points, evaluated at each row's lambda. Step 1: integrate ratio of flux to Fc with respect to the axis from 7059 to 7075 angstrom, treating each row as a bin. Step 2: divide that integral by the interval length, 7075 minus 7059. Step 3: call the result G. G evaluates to 0.94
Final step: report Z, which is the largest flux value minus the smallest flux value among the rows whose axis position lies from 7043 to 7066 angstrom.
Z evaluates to 0.79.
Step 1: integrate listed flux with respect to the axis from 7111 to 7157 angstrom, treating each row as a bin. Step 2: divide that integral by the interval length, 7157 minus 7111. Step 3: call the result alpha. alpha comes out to 5.43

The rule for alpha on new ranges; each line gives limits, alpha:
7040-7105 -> 5.66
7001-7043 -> 5.86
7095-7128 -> 5.54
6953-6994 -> 5.85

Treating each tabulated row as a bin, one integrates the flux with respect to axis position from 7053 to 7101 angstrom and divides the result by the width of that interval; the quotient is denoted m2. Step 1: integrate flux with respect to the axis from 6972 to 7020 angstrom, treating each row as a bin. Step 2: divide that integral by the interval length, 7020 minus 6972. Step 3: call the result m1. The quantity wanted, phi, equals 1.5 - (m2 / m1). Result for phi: 0.55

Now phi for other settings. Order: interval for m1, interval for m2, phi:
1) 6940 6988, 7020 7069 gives 0.51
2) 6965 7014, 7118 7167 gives 0.57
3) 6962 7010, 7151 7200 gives 0.57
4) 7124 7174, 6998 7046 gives 0.41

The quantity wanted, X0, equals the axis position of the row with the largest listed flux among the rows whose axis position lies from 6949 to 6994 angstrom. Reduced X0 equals 6986.28 angstrom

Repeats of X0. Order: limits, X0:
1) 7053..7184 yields 7054.17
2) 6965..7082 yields 7008.84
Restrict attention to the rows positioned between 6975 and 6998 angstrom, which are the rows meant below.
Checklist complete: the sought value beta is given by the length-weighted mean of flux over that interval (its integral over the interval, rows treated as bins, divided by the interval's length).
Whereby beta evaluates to 5.83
